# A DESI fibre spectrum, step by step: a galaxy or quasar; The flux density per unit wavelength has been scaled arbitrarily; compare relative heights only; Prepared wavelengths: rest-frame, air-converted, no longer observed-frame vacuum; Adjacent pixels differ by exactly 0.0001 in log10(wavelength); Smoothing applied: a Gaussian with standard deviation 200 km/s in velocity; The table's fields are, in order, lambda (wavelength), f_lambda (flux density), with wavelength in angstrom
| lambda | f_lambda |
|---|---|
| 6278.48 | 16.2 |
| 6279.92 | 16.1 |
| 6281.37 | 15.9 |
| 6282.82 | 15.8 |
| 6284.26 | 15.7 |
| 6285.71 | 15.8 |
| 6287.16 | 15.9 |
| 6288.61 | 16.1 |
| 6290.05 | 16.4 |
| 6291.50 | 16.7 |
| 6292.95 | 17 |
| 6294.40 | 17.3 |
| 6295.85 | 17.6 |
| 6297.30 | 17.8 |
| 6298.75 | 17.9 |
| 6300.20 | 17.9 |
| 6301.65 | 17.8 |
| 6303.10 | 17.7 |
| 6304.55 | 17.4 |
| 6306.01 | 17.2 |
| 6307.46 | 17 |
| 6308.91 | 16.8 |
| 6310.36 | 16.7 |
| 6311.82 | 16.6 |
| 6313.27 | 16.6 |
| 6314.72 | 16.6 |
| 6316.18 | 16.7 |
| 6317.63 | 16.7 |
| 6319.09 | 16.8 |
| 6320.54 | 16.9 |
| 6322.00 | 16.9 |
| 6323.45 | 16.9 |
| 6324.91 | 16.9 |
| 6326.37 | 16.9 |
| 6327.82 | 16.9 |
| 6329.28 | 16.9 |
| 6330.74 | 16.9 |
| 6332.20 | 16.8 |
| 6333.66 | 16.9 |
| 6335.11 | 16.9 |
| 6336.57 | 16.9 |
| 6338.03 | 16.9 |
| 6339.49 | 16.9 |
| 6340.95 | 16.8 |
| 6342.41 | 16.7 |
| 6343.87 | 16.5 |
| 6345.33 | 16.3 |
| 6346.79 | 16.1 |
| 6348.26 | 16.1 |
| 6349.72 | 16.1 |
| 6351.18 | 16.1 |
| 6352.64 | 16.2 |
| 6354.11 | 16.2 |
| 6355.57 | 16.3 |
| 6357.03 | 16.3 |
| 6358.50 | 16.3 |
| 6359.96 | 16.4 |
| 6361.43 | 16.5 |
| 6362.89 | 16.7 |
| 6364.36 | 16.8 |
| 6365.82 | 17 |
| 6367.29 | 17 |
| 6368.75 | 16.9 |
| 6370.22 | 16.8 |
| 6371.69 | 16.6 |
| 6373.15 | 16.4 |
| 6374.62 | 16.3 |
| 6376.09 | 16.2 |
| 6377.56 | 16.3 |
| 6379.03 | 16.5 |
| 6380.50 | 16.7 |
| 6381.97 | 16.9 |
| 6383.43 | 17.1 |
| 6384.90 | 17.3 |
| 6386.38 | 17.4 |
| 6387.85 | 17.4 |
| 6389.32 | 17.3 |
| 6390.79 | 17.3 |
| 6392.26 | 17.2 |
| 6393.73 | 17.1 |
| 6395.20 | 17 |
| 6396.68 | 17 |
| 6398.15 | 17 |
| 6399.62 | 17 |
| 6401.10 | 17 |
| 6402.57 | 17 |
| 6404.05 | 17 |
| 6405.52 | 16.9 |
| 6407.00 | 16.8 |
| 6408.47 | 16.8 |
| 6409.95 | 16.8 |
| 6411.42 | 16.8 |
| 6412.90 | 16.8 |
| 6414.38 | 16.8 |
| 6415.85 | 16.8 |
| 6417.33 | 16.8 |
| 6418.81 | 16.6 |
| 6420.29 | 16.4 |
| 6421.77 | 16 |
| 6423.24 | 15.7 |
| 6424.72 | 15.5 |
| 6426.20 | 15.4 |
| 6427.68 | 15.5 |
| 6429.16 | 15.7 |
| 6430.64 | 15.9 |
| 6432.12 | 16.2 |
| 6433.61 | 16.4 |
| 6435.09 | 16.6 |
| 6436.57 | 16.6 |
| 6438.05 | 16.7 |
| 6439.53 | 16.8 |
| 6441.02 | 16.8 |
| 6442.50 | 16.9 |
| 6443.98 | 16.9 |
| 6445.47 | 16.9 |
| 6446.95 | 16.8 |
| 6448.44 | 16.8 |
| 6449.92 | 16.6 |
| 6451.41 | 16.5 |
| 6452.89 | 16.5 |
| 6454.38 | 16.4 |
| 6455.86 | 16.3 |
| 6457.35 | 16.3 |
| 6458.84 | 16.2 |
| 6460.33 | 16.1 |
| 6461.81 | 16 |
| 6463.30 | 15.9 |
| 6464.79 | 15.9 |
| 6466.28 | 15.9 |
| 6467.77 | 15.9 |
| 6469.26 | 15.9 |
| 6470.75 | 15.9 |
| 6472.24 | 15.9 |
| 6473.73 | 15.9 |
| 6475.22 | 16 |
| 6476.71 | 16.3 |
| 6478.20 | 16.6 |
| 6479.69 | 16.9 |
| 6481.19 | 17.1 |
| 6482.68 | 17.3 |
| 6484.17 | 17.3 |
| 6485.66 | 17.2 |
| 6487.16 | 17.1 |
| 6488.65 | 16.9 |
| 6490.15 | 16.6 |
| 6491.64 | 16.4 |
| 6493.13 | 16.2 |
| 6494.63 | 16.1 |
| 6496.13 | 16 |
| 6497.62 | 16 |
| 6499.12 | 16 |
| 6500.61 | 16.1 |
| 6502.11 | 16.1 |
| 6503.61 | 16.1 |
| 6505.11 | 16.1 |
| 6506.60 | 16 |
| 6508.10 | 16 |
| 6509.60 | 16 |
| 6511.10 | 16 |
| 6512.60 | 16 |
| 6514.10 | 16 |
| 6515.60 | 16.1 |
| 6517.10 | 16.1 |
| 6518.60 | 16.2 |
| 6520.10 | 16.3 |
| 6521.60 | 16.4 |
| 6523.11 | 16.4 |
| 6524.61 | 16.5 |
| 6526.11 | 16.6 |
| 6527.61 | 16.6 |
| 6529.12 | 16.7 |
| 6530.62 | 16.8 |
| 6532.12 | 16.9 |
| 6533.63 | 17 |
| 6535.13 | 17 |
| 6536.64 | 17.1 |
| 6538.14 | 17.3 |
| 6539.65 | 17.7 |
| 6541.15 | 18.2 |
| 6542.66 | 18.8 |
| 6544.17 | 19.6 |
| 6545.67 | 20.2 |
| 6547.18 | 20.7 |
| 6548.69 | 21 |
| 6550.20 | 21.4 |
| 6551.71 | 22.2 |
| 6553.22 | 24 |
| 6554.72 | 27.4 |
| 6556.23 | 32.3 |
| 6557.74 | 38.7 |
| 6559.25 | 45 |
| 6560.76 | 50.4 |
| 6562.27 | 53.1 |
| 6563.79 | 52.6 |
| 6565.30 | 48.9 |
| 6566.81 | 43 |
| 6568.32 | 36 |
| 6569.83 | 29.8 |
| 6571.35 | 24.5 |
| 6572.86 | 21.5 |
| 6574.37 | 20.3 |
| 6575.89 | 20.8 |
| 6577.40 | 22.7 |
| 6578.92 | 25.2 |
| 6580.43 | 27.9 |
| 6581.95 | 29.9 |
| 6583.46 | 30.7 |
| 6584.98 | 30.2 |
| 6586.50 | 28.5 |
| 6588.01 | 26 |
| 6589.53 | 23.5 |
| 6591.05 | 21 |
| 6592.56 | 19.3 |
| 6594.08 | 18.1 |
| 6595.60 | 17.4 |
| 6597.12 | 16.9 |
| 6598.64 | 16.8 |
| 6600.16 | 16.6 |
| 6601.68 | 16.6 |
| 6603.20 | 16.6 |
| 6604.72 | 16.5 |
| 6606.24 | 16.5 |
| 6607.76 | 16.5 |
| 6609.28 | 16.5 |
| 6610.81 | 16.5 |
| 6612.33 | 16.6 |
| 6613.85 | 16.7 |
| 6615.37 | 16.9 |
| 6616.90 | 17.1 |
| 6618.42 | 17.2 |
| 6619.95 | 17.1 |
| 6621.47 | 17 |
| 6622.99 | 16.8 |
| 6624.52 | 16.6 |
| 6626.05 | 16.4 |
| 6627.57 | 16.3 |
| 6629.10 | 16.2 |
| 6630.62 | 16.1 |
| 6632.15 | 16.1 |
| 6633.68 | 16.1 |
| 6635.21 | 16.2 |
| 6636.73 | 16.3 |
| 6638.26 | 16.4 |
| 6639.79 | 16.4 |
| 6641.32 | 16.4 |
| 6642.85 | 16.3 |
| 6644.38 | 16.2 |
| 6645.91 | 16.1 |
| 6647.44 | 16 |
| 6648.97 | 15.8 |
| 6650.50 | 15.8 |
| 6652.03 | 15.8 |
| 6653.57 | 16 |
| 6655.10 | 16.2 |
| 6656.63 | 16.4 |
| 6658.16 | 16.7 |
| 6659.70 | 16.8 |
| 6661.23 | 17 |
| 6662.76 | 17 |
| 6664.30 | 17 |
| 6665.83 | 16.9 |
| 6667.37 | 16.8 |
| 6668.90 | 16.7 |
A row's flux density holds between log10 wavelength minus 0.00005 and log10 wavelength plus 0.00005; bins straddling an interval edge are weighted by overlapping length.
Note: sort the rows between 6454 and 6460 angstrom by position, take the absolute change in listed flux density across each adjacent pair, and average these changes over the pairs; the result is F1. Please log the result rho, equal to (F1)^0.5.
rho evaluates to 0.258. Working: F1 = 0.07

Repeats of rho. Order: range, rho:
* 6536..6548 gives 0.717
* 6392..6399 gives 0.224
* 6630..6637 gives 0.224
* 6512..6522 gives 0.258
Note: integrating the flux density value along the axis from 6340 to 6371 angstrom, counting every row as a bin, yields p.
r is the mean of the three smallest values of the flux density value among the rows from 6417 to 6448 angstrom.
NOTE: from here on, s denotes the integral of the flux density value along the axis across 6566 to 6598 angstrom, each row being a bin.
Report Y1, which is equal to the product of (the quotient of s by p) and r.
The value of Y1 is 25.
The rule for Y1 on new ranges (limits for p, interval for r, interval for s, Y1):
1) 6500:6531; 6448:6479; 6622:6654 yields 16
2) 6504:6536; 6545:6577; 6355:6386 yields 20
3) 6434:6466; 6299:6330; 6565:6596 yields 26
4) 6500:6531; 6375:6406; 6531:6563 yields 26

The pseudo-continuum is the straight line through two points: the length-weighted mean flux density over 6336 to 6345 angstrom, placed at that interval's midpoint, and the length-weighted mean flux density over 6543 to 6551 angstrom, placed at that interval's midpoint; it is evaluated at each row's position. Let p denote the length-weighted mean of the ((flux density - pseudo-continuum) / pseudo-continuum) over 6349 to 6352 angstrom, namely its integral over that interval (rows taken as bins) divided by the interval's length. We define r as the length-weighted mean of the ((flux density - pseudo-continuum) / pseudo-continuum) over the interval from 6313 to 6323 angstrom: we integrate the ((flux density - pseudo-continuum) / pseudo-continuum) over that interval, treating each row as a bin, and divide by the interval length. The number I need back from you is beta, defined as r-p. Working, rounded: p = -0.05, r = 0.02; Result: 0.07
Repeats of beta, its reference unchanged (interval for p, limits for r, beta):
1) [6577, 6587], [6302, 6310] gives -0.26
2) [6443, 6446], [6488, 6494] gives -0.06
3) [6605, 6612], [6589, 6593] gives 0.24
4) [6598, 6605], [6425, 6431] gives 0.08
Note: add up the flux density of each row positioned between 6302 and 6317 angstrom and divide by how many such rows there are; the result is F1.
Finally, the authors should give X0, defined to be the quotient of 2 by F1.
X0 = 0.1181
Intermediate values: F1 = 16.93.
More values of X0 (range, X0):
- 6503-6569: 0.0858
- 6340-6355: 0.1226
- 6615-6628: 0.1189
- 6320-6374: 0.1202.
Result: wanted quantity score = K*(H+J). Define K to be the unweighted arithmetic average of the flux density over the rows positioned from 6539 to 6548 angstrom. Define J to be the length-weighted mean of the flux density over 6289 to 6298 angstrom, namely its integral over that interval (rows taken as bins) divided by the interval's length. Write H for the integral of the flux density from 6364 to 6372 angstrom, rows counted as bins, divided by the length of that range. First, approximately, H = 16.9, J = 17.1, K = 19.2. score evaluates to 652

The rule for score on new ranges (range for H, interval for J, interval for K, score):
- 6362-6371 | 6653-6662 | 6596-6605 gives 557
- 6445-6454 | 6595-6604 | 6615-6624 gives 570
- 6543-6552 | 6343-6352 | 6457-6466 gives 593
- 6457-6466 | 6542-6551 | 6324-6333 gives 614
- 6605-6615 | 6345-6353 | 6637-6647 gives 533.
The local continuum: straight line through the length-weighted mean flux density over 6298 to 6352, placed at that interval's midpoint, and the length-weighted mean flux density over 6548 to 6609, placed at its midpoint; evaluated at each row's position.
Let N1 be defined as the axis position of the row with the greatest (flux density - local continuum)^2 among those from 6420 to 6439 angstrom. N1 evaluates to 6426.20 angstrom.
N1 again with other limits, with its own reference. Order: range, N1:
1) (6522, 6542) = 6523.11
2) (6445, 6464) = 6463.30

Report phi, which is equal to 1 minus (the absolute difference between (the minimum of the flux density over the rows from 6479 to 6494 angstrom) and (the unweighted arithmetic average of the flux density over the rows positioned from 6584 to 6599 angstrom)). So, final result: -4.6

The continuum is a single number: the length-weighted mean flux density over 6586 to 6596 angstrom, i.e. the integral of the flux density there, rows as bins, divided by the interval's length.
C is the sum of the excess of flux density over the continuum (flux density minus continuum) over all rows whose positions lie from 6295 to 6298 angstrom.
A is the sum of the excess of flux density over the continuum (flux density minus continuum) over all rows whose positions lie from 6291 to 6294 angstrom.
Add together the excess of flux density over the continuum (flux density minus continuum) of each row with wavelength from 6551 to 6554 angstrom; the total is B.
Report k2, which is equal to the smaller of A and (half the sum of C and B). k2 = -10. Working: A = -10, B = 2.2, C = -9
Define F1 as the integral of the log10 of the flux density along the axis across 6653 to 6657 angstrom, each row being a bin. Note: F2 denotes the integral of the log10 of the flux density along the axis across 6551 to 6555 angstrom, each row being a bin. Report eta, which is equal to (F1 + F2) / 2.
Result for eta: 5.2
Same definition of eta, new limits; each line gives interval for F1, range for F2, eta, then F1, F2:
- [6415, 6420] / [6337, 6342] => 6.1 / 6.1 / 6.1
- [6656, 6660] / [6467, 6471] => 4.8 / 4.9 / 4.8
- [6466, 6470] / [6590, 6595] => 5.6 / 4.8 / 6.5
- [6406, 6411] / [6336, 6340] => 5.5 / 6.1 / 4.9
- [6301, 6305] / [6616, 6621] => 5.6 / 5.0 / 6.2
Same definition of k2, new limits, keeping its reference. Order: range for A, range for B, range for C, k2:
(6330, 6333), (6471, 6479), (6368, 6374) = -25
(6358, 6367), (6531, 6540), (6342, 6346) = -32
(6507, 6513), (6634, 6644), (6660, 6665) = -24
